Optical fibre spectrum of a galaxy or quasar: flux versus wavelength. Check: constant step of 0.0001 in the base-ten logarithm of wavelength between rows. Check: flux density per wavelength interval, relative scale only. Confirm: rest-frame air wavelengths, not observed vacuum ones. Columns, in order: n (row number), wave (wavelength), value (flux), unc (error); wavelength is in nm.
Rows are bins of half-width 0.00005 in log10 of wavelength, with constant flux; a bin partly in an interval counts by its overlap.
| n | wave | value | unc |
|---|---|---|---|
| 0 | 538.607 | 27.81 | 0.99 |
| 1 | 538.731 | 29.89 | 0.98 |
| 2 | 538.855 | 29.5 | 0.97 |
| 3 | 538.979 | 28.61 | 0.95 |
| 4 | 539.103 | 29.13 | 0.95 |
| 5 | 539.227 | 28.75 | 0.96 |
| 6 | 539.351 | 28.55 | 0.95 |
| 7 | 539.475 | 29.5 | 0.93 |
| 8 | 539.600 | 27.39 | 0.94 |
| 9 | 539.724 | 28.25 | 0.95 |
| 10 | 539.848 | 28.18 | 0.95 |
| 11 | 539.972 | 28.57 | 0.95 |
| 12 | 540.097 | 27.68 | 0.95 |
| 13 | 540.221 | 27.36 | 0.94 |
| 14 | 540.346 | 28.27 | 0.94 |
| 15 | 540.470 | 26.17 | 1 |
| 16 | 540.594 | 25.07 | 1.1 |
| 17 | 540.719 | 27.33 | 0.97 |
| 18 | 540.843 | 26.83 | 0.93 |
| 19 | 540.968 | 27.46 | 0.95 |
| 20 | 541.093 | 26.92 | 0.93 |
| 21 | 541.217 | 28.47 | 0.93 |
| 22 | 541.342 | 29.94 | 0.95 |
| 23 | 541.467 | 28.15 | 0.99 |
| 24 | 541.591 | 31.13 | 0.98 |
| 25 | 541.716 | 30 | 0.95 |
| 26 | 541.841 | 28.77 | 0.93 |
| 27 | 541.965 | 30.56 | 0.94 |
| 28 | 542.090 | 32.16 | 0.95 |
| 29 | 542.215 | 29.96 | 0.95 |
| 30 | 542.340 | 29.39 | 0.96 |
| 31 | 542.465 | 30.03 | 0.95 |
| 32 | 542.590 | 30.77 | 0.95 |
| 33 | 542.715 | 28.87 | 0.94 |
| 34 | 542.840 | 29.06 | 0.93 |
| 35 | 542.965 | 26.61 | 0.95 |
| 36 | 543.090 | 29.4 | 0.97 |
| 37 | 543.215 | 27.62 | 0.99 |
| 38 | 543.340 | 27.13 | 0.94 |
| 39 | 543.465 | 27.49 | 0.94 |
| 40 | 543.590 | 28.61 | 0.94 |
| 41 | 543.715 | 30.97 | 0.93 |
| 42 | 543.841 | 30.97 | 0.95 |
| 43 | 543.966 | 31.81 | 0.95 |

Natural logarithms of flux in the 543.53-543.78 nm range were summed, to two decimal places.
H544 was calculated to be 6.79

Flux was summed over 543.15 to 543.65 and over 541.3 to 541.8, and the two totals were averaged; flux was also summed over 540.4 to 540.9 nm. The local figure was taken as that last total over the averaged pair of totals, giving 0.92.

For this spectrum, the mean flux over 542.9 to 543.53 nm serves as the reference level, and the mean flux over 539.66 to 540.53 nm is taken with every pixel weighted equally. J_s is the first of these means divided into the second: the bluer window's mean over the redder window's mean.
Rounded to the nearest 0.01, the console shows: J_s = 1.00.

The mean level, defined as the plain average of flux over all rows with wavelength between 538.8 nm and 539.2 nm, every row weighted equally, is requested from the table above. 29.1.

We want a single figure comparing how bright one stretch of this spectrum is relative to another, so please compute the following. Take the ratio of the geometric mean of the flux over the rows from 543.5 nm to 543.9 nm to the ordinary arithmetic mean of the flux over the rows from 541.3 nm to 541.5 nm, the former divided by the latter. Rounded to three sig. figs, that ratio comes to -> 1.04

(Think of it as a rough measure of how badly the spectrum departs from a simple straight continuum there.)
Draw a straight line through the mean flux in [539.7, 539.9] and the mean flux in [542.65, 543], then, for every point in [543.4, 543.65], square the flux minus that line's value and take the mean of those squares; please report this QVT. 0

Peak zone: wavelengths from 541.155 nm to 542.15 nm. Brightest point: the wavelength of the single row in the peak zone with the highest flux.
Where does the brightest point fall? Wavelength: 542.090 nm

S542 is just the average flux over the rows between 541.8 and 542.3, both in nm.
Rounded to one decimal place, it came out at 30.4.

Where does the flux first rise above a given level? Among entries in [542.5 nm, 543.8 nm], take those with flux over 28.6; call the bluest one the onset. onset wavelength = 542.590 nm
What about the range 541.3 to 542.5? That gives 541.342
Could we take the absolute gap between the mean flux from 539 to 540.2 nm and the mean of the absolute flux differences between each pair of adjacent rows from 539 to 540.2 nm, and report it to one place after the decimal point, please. 27.7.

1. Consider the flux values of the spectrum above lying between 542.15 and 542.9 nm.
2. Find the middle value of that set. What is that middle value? 29.7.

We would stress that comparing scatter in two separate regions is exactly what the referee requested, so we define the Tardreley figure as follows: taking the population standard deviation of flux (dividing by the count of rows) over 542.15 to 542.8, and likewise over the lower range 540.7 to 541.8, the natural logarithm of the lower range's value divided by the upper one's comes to 0.82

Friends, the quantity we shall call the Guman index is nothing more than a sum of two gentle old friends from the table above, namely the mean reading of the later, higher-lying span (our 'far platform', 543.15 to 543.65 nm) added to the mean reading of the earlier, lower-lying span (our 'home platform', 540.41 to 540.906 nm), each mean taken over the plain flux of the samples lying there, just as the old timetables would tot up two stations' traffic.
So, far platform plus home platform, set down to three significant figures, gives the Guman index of 54.1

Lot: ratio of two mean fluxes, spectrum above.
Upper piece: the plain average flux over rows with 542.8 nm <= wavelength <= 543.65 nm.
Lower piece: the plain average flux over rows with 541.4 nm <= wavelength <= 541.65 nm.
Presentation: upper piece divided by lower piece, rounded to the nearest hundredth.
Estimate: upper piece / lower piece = 0.94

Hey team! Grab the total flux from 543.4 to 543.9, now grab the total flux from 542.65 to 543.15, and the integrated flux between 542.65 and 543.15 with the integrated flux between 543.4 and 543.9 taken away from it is -0.5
